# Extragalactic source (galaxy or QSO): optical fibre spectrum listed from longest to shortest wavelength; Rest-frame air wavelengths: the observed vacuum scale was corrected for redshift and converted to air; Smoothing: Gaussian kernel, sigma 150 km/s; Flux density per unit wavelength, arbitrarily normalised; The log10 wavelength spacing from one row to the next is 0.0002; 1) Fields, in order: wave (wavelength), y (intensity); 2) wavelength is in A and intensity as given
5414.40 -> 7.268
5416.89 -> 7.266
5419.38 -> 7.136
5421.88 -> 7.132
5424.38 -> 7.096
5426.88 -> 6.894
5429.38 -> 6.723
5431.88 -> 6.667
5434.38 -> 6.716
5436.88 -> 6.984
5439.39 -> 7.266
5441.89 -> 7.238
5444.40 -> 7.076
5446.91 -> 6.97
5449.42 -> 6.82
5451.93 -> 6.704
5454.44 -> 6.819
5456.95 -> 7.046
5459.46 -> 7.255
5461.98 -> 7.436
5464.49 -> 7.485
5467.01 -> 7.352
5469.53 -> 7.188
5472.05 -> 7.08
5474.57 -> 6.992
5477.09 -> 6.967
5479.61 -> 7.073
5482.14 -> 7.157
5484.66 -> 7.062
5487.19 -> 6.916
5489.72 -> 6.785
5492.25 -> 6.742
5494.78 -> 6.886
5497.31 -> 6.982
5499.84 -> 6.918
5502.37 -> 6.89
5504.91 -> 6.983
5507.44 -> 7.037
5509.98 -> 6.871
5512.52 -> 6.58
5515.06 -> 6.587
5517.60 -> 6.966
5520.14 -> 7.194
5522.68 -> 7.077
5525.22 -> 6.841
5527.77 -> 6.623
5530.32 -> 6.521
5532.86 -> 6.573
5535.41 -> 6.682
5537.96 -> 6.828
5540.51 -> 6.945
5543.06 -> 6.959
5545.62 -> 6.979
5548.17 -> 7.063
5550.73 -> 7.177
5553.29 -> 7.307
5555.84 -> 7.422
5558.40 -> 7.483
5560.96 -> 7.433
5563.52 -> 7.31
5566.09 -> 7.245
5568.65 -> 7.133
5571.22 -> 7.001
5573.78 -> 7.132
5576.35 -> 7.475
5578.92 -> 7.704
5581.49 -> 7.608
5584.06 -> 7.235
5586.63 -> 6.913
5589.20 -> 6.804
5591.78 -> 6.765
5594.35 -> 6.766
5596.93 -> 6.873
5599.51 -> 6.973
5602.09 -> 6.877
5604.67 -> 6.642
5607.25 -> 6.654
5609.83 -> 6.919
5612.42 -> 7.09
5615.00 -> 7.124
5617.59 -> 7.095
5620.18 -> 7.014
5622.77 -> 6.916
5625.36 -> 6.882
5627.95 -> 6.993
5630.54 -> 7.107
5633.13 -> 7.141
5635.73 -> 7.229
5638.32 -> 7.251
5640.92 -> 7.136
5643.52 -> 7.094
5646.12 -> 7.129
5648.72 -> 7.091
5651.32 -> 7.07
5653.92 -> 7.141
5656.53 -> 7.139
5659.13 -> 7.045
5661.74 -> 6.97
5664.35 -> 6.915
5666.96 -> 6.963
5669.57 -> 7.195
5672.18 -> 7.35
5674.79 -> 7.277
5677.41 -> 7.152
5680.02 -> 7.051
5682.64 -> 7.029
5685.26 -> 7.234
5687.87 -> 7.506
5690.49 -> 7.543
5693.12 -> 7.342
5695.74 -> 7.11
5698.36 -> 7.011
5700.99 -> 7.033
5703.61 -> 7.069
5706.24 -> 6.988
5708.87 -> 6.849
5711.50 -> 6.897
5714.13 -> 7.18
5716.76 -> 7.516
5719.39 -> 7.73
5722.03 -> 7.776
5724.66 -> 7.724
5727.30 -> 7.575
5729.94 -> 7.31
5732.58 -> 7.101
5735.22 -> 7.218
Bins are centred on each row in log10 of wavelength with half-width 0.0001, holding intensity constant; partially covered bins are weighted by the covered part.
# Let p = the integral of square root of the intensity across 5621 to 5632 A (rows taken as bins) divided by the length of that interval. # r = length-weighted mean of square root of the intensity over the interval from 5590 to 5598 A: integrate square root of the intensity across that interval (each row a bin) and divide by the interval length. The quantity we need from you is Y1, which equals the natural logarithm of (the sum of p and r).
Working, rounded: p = 2.64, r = 2.61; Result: 1.66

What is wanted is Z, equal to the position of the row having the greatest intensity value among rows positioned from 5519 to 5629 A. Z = 5578.92 A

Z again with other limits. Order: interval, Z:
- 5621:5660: 5638.32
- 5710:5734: 5722.03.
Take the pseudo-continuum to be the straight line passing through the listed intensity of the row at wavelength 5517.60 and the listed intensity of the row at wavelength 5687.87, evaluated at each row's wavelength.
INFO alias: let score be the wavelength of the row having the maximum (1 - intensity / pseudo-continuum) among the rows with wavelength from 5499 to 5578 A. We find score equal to 5530.32 A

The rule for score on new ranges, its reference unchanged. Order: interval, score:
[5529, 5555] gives 5530.32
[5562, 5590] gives 5589.20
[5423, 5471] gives 5451.93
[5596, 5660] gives 5604.67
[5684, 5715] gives 5708.87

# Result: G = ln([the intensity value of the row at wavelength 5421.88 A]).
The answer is 1.96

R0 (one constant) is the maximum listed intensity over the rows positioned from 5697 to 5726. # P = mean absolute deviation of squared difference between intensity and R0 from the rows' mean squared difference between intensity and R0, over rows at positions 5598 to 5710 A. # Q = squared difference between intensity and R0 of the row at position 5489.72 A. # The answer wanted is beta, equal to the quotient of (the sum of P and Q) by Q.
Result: 1.2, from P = 0.18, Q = 1.0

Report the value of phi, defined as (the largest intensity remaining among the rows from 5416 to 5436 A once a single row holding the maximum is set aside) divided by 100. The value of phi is 0.0714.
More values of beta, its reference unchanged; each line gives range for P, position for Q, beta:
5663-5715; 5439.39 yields 1.7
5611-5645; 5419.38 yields 1.3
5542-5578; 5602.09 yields 1.2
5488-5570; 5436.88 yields 1.5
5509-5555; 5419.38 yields 1.9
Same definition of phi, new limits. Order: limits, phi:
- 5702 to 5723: 0.0773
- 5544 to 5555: 0.0718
